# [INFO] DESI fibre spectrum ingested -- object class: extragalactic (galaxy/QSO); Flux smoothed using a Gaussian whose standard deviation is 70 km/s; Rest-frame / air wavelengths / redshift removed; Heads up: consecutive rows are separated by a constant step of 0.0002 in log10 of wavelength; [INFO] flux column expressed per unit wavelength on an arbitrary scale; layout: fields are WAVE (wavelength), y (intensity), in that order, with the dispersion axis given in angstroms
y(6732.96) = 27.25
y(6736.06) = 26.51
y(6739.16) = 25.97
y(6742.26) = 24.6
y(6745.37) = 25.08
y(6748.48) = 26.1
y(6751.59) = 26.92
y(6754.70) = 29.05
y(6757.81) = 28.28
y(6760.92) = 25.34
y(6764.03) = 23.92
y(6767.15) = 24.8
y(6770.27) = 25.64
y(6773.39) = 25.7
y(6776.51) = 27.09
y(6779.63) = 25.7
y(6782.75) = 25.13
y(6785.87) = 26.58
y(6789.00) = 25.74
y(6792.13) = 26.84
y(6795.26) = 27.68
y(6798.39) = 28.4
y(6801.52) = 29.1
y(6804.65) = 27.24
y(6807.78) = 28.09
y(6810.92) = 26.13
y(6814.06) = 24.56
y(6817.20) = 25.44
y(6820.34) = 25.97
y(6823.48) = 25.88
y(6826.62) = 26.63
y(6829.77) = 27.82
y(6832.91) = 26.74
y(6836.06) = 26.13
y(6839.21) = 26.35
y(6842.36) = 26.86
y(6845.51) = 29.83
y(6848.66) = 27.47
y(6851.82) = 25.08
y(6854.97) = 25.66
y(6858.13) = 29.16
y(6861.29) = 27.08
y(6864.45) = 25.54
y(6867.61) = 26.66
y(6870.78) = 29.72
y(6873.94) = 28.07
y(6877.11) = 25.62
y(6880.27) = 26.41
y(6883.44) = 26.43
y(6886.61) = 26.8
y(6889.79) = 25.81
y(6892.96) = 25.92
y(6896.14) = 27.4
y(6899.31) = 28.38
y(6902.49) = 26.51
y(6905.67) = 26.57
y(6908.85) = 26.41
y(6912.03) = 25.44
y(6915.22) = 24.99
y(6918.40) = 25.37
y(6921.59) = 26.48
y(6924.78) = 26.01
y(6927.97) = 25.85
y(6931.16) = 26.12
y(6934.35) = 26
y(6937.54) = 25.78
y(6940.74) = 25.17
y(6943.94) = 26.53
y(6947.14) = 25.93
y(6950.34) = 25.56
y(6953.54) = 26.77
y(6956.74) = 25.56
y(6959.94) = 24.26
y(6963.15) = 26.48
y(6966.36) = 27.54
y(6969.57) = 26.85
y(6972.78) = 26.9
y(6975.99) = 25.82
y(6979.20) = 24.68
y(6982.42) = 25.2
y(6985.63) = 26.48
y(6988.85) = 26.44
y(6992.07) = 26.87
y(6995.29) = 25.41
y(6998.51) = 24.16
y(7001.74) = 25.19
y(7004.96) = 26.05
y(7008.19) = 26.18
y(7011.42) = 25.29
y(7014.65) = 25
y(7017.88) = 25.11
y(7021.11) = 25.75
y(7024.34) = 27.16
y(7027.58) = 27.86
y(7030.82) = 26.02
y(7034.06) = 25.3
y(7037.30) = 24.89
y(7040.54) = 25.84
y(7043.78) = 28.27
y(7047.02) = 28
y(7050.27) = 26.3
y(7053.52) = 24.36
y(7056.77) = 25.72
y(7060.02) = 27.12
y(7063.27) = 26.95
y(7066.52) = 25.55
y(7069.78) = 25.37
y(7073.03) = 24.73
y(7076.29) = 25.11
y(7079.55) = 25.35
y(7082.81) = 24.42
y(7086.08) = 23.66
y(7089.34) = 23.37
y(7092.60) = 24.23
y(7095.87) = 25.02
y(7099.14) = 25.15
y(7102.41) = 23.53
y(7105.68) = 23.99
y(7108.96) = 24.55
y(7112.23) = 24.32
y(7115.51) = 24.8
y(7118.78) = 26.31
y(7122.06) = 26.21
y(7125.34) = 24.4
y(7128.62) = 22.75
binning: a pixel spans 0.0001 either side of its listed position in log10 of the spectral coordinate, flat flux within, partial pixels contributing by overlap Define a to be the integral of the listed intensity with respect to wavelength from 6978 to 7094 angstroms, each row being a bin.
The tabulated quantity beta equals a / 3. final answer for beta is 992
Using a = 2976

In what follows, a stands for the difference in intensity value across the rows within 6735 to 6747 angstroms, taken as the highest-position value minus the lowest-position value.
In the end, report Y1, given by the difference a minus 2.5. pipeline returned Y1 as -3.9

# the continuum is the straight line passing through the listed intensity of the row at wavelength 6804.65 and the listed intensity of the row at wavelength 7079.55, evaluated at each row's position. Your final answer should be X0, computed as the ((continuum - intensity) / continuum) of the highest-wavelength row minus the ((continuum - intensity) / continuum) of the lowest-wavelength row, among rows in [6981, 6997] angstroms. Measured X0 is -0.01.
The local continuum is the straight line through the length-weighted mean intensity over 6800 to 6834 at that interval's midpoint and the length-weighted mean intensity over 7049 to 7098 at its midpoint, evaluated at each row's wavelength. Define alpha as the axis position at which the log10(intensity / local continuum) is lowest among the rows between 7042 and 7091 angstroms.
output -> 7089.34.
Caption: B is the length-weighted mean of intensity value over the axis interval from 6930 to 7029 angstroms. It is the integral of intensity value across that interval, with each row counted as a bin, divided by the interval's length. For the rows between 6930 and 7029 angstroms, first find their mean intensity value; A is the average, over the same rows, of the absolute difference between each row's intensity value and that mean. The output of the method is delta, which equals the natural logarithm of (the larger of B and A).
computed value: 3.26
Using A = 0.72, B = 25.9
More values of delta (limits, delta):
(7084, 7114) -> 3.19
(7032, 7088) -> 3.25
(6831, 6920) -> 3.29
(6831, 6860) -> 3.30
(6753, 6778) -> 3.27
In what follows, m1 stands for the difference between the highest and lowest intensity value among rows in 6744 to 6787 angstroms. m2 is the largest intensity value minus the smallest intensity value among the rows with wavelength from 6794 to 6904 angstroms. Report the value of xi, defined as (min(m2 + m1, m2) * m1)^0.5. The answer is 5.2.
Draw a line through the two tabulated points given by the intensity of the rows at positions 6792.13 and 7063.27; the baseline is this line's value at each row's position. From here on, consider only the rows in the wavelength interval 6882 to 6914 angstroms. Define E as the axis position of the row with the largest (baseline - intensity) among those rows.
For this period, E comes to 6912.03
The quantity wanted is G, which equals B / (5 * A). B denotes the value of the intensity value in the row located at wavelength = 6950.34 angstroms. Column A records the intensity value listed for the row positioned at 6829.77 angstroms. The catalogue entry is 0.184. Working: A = 27.82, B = 25.56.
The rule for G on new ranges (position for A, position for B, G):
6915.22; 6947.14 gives 0.208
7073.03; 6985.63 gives 0.214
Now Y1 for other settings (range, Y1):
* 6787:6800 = 0.2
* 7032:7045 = 0.5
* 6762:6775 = -0.7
